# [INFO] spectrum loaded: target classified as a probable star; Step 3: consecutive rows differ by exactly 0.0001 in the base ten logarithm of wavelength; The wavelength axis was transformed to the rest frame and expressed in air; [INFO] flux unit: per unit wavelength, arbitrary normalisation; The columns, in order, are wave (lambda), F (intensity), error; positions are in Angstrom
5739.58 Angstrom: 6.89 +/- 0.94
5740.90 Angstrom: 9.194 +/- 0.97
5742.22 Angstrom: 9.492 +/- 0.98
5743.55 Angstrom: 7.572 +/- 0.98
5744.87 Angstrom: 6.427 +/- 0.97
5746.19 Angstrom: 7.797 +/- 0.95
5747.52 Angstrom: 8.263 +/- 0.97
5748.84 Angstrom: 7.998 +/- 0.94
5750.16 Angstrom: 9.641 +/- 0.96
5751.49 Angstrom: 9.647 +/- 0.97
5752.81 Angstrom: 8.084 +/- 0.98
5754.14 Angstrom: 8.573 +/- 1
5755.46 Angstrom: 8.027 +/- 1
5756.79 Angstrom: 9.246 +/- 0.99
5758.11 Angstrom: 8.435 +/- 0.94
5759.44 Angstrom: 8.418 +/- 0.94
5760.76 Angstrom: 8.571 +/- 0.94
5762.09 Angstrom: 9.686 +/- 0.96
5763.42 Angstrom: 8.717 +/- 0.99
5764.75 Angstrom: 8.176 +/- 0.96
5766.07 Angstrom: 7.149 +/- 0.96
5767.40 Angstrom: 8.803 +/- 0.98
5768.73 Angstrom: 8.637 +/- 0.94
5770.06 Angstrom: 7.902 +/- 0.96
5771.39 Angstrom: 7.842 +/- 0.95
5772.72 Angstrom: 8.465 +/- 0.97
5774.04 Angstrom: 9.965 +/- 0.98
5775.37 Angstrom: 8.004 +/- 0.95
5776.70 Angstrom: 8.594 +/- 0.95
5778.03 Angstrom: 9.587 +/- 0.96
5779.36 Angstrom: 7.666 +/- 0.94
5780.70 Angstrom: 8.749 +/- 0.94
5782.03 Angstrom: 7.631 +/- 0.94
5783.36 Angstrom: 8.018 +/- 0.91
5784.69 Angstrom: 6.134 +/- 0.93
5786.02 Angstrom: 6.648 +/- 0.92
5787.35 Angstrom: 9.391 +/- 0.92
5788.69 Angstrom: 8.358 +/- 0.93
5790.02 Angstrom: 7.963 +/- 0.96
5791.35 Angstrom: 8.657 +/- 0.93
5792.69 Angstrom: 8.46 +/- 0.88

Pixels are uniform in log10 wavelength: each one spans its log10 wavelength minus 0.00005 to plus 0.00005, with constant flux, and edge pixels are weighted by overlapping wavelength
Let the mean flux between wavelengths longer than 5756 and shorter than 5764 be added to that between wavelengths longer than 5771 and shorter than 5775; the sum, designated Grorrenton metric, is 17.6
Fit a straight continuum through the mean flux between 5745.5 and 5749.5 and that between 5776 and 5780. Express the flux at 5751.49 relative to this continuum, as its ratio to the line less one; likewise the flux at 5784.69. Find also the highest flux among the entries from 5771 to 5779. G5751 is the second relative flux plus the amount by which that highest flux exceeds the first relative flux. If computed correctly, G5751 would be 9.5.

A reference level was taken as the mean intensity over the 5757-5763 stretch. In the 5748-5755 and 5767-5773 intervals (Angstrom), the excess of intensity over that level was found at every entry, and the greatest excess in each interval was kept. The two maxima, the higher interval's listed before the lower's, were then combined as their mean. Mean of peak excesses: 0.4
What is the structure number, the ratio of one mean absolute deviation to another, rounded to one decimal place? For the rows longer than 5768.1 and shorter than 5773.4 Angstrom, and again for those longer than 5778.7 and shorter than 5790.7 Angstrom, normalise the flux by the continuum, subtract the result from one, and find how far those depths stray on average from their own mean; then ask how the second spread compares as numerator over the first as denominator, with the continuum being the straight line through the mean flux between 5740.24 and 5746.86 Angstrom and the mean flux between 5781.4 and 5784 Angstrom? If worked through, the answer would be 2.2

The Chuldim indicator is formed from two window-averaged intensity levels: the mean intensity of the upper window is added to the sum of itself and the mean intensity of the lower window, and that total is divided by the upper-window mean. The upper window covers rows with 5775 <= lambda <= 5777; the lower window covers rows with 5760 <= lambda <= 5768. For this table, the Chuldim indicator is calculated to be 3.03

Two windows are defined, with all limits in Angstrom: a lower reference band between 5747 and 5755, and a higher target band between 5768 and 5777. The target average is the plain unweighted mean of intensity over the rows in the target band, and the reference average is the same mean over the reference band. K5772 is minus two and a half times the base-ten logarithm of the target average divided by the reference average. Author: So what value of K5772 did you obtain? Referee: 0.03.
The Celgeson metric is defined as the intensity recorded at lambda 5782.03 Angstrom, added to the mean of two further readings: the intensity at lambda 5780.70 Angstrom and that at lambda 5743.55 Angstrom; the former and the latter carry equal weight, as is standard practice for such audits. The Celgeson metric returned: 15.8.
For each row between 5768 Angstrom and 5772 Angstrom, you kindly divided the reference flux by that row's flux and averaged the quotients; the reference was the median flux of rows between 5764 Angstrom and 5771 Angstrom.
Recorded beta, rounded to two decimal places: 1.01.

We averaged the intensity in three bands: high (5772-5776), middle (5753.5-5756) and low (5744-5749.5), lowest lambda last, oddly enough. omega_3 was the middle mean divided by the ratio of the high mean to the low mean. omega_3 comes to 7.2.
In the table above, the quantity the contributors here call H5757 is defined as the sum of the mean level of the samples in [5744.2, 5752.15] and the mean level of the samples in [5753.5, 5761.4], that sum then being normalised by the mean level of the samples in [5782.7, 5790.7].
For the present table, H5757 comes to 2.17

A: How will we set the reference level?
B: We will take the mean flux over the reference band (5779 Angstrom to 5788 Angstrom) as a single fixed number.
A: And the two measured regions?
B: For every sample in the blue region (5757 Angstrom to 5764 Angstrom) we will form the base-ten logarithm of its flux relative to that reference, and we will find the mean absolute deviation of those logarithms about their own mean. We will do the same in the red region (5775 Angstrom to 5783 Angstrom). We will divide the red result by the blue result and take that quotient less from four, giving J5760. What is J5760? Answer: 2.22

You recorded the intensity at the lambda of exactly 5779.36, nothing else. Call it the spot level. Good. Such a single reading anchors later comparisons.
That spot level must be 7.666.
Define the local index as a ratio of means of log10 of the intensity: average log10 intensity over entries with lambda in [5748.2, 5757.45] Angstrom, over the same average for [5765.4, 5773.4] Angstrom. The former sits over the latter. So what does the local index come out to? 1.03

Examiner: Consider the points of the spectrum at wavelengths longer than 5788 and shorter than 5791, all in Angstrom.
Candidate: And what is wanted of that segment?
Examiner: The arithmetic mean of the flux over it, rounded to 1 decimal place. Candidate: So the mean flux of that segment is 8.2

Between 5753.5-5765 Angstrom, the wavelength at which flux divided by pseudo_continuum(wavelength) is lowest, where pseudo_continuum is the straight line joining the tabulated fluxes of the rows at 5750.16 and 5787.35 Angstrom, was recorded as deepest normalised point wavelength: 5755.46 Angstrom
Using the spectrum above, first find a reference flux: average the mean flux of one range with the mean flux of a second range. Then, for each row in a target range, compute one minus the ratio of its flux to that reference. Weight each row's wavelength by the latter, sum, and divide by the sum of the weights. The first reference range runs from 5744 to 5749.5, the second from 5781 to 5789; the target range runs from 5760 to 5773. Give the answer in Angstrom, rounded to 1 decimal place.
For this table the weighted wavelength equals 5765.4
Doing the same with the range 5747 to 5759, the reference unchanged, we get 5752.8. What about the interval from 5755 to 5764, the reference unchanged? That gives 5760.0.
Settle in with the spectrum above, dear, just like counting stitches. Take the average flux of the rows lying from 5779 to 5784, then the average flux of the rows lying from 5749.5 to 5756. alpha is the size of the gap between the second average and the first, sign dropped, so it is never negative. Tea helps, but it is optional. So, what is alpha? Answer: 0.8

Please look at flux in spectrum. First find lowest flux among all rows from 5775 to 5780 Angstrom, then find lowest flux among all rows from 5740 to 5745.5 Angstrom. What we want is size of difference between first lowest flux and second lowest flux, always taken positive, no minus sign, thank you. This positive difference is 1.2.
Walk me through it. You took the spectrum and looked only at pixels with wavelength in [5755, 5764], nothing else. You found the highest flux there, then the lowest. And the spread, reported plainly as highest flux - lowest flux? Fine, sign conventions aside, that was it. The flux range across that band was 1.66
